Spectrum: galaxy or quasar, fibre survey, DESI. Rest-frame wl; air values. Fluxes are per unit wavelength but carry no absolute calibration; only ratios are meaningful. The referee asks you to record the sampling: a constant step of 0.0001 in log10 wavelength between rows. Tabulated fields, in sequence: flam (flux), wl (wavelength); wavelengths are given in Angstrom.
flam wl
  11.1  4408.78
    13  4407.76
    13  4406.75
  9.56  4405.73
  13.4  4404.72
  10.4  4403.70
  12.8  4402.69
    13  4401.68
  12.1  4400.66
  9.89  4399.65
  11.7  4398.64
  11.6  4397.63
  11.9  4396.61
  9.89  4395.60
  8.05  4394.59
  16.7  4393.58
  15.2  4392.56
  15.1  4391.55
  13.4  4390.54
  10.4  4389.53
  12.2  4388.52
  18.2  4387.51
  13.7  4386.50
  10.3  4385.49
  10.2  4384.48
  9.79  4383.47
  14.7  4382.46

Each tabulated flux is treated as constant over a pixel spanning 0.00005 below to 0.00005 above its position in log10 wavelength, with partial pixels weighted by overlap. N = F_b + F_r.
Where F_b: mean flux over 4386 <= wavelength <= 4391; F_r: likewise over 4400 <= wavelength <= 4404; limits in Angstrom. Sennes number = 25.7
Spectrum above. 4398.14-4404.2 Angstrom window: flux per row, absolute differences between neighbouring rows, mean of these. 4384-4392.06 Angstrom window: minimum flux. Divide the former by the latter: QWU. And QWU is 0.15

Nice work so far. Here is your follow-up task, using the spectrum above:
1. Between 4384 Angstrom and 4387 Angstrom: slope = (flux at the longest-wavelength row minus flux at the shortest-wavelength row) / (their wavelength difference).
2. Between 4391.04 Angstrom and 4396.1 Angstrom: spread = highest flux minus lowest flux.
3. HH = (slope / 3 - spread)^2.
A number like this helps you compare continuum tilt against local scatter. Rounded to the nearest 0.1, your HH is 65.2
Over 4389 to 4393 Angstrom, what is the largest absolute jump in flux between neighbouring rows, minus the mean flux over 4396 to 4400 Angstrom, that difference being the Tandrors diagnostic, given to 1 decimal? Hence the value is -8.3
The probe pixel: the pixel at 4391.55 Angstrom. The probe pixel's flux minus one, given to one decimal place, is 14.1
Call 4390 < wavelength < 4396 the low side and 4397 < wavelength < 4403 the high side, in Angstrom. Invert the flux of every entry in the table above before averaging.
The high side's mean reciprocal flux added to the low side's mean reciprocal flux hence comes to 0.167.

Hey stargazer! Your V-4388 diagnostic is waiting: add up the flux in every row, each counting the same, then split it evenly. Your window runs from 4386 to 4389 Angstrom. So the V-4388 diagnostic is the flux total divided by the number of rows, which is 14.7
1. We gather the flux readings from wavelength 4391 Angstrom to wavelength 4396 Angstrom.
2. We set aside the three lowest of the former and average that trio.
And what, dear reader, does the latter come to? 11.0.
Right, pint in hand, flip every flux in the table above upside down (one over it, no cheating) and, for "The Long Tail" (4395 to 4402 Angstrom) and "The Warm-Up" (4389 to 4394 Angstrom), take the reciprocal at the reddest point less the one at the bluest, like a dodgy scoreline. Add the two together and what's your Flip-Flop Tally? -0.06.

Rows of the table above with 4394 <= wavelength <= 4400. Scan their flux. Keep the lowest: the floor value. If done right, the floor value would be 8.05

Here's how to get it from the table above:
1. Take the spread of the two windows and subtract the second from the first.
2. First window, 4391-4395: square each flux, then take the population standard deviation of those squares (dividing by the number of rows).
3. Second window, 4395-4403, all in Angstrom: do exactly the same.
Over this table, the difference 56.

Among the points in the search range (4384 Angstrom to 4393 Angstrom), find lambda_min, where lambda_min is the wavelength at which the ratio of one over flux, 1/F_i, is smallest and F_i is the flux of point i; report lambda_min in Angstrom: 4387.51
